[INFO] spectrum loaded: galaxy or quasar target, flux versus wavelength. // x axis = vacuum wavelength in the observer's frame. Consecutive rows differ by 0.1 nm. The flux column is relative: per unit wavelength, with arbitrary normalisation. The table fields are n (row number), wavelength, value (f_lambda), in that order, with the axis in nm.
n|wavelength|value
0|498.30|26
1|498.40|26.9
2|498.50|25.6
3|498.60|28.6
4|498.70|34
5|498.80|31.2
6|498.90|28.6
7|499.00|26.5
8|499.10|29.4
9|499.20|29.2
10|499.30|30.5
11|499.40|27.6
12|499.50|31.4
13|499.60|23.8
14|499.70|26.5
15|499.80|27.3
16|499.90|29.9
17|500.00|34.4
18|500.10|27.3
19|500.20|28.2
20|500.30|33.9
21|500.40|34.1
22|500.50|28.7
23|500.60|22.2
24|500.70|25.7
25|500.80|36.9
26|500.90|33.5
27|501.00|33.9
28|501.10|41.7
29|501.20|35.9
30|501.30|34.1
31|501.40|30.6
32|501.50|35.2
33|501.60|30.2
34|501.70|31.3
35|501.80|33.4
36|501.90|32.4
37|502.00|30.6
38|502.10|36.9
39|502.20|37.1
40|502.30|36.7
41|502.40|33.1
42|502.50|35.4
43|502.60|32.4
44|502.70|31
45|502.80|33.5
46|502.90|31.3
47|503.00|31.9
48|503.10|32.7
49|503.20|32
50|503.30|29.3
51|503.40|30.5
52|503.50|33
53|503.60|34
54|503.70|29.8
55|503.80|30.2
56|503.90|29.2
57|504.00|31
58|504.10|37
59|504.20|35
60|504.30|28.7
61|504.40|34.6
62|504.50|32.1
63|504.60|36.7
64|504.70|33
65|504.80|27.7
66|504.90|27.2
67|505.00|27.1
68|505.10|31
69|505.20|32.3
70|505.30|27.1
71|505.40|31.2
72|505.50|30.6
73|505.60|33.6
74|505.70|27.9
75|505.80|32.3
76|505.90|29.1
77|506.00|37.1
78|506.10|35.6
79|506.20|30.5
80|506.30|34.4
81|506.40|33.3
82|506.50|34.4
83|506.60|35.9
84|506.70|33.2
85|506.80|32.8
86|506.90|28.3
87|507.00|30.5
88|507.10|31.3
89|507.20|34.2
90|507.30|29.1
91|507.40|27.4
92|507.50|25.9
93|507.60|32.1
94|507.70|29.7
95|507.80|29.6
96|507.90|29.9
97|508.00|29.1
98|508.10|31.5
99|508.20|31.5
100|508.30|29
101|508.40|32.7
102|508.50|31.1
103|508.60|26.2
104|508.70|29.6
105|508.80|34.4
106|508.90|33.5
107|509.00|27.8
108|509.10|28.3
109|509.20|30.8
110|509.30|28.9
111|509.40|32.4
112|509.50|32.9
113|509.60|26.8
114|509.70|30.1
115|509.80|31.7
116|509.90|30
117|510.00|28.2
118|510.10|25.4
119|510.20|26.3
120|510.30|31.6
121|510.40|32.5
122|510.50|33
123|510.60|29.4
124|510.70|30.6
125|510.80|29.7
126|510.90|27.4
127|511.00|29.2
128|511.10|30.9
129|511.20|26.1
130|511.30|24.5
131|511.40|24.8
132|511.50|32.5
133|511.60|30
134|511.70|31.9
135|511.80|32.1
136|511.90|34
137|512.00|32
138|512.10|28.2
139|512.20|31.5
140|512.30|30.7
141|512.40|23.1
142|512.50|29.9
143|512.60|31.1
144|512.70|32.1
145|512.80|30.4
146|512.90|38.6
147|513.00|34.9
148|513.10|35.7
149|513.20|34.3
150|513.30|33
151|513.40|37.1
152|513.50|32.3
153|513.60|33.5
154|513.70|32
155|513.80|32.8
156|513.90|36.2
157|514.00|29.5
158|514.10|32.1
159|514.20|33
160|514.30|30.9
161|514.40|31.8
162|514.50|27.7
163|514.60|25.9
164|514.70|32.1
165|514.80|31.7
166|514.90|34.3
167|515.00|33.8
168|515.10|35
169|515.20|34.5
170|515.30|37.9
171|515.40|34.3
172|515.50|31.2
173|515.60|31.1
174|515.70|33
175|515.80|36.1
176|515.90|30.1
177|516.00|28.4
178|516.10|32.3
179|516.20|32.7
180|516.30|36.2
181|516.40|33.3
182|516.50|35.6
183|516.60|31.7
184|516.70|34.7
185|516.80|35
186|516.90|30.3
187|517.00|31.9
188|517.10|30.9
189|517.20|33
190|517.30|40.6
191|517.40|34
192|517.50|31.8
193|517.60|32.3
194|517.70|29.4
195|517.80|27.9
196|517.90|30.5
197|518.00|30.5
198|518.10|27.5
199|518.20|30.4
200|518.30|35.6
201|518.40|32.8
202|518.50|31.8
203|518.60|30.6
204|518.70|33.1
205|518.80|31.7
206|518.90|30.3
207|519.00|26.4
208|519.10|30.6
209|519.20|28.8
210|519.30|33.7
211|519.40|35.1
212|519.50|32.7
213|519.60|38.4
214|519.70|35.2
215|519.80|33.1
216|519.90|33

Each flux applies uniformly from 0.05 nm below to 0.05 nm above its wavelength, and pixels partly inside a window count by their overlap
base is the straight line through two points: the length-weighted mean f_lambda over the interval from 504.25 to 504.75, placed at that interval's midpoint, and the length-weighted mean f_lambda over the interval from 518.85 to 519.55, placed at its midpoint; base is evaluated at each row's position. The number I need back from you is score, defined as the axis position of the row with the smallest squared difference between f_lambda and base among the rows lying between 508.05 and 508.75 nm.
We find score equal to 508.40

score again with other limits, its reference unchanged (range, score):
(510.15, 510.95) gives 510.40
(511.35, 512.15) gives 512.00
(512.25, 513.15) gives 512.70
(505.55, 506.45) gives 506.40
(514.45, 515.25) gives 514.80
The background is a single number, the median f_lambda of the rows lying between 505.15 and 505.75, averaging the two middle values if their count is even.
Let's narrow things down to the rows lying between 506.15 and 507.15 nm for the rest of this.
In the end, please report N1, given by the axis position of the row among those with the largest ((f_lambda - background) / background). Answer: 506.60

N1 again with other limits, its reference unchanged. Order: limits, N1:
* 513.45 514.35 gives 513.90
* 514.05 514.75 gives 514.20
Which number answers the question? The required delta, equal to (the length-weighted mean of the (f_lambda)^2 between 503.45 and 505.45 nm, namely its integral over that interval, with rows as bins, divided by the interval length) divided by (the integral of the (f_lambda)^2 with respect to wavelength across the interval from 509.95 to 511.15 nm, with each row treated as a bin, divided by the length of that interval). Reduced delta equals 1.13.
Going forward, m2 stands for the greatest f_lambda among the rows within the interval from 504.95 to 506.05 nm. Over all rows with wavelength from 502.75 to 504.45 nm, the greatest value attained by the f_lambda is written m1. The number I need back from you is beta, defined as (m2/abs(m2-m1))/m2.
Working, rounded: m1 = 37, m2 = 37.1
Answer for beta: 10.00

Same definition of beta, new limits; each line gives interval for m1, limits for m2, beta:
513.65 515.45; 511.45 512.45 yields 0.26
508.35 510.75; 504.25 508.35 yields 0.37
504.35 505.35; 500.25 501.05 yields 5.00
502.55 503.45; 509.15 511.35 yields 2.00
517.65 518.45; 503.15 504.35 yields 0.71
